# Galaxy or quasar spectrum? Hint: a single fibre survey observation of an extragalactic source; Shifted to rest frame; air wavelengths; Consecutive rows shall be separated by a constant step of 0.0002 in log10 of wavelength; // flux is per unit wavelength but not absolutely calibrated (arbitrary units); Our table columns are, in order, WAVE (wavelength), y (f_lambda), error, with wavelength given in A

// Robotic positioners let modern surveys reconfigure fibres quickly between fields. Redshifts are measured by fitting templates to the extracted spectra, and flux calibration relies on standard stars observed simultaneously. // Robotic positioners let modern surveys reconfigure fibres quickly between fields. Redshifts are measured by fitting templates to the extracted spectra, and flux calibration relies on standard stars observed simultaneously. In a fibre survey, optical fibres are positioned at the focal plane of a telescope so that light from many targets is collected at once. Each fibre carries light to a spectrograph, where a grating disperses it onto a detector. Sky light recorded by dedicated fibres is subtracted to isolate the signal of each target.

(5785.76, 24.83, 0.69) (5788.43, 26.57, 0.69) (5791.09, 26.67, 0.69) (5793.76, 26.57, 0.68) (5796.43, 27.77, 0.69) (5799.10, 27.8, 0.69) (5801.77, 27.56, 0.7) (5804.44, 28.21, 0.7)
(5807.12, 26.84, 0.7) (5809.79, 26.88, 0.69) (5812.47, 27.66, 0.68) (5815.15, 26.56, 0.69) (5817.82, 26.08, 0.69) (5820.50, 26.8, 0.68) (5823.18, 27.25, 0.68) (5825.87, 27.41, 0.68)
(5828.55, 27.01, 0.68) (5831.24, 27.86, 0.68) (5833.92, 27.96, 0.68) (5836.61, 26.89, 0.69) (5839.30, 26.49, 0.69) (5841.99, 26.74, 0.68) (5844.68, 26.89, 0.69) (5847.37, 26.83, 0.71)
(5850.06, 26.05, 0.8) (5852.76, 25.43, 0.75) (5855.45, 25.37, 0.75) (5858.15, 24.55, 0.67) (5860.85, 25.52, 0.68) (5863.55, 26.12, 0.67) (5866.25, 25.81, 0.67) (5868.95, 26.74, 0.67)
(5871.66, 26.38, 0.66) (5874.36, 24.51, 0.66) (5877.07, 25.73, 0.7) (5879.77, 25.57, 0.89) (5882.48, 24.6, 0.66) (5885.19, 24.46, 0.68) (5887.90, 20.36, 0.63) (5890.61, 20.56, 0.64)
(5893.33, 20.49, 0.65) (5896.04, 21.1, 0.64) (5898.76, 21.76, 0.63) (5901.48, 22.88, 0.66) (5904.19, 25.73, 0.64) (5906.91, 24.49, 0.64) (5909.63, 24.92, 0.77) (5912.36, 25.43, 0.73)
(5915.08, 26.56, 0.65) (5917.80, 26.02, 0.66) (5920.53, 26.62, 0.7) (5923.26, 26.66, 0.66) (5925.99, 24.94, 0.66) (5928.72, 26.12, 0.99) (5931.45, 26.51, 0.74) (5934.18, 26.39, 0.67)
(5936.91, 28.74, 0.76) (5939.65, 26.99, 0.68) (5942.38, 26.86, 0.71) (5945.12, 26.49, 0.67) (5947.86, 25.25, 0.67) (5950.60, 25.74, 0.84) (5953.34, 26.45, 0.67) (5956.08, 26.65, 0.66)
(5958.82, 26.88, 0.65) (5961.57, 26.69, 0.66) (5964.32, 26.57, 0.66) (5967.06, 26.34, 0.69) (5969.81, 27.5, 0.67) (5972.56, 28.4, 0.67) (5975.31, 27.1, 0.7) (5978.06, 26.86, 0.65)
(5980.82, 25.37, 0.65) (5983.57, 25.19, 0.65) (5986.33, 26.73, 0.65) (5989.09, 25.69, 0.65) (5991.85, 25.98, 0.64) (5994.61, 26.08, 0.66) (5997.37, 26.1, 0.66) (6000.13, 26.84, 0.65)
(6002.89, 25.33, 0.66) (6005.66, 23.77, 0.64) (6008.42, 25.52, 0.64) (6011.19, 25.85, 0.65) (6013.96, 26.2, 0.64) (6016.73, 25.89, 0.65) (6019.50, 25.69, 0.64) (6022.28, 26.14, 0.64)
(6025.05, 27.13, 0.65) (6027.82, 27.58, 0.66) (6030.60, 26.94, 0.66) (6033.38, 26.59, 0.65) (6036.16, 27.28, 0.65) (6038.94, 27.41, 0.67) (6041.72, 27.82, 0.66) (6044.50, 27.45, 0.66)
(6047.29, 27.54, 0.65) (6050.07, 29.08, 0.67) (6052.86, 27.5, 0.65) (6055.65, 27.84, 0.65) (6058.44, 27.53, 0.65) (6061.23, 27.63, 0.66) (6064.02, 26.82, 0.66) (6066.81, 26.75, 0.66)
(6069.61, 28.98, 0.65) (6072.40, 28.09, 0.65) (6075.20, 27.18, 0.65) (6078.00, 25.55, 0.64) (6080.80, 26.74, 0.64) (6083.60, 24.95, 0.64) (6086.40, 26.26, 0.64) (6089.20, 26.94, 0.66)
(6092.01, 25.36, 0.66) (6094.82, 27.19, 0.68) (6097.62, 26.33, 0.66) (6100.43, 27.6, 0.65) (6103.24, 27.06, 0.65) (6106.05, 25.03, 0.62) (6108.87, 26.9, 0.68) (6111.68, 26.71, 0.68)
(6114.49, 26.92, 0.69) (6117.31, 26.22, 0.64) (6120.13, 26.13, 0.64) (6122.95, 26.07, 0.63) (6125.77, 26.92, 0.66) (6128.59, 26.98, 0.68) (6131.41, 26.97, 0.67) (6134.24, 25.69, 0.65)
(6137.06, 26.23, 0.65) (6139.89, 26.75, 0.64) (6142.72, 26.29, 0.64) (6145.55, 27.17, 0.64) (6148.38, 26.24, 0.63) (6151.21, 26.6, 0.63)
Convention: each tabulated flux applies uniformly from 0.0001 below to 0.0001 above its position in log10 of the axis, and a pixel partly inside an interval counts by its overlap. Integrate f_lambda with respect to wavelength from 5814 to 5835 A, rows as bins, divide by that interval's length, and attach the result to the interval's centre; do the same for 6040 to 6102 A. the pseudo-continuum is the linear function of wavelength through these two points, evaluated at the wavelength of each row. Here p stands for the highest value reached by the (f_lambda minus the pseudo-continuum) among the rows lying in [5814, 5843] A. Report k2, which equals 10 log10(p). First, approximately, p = 0.84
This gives -0.8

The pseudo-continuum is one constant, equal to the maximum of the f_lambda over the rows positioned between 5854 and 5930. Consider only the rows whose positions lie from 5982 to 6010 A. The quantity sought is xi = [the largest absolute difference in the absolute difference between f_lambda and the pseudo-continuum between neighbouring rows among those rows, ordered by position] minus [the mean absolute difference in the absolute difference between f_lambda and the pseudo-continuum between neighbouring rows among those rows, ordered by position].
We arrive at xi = 0.84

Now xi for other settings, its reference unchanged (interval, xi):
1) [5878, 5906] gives 2.91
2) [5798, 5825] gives 0.78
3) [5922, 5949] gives 0.83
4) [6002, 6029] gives 1.13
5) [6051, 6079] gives 1.52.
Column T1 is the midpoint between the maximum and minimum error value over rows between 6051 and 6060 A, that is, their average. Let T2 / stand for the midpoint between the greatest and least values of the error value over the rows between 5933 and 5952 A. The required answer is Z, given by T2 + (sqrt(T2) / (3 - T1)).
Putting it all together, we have 1.12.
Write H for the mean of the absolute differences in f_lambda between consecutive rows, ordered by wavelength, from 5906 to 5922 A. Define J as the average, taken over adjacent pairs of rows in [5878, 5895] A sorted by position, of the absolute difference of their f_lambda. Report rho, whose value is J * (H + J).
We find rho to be 1.9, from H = 0.64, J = 1.10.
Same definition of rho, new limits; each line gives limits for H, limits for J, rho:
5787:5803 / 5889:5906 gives 1.5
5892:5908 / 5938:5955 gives 1.1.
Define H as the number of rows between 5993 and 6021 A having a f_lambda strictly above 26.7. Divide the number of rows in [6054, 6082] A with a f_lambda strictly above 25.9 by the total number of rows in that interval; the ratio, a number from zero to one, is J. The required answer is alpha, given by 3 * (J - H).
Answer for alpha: 0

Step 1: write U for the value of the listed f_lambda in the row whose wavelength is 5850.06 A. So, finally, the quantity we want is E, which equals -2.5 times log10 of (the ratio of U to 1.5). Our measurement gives -3.10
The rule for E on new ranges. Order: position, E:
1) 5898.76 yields -2.90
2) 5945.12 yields -3.12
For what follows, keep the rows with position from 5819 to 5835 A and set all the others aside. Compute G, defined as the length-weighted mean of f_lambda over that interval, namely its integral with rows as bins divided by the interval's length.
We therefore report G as 27.4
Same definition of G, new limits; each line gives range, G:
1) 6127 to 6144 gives 26.5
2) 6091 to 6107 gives 26.5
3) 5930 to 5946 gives 27.0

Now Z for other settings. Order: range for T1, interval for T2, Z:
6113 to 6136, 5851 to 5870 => 1.07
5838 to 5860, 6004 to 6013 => 1.00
